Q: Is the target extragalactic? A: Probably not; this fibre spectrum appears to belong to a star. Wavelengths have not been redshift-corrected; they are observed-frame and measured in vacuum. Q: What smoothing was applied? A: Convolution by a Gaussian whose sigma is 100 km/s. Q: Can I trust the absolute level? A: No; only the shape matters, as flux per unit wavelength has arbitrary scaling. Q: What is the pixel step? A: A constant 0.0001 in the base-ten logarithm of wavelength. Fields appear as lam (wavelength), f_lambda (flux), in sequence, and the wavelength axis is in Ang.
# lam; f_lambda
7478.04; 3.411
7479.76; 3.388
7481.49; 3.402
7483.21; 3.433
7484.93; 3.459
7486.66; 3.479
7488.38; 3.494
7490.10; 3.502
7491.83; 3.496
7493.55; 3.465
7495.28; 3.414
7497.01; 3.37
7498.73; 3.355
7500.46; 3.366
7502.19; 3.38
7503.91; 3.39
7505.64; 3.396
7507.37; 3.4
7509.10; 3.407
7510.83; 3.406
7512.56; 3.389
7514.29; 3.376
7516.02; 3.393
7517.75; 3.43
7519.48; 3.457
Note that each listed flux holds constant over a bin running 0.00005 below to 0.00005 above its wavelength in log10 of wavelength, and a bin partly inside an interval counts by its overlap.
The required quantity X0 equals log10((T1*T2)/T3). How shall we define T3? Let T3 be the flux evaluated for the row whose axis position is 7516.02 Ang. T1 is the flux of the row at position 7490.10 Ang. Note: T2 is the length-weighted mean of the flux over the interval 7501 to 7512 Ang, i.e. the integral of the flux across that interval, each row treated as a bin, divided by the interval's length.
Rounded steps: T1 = 3.502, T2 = 3.40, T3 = 3.393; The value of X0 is 0.545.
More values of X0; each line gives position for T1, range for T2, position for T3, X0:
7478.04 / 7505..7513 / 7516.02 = 0.534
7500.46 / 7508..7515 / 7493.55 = 0.518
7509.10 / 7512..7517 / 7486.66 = 0.521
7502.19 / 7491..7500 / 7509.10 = 0.530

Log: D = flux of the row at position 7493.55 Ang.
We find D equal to 3.465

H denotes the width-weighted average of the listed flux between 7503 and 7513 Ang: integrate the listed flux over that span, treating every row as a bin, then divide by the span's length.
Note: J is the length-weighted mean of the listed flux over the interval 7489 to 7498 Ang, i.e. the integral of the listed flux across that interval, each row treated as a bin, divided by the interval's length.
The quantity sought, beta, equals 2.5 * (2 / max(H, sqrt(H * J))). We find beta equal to 1.46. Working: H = 3.40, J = 3.45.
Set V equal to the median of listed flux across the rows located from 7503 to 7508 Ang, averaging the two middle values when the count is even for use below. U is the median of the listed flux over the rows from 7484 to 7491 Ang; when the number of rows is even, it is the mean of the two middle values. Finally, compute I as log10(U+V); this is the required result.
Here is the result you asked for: 0.838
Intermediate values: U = 3.49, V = 3.40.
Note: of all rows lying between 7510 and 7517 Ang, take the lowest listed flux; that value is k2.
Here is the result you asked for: 3.376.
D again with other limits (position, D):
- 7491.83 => 3.496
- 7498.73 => 3.355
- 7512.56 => 3.389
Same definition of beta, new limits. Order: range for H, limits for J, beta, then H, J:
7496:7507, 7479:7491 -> 1.46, 3.38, 3.45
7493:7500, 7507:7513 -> 1.47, 3.39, 3.40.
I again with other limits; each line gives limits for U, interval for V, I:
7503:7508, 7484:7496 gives 0.837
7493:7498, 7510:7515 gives 0.833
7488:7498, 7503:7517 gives 0.837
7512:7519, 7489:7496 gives 0.837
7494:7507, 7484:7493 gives 0.837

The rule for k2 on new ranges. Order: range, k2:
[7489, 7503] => 3.355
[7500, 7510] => 3.366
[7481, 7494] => 3.402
